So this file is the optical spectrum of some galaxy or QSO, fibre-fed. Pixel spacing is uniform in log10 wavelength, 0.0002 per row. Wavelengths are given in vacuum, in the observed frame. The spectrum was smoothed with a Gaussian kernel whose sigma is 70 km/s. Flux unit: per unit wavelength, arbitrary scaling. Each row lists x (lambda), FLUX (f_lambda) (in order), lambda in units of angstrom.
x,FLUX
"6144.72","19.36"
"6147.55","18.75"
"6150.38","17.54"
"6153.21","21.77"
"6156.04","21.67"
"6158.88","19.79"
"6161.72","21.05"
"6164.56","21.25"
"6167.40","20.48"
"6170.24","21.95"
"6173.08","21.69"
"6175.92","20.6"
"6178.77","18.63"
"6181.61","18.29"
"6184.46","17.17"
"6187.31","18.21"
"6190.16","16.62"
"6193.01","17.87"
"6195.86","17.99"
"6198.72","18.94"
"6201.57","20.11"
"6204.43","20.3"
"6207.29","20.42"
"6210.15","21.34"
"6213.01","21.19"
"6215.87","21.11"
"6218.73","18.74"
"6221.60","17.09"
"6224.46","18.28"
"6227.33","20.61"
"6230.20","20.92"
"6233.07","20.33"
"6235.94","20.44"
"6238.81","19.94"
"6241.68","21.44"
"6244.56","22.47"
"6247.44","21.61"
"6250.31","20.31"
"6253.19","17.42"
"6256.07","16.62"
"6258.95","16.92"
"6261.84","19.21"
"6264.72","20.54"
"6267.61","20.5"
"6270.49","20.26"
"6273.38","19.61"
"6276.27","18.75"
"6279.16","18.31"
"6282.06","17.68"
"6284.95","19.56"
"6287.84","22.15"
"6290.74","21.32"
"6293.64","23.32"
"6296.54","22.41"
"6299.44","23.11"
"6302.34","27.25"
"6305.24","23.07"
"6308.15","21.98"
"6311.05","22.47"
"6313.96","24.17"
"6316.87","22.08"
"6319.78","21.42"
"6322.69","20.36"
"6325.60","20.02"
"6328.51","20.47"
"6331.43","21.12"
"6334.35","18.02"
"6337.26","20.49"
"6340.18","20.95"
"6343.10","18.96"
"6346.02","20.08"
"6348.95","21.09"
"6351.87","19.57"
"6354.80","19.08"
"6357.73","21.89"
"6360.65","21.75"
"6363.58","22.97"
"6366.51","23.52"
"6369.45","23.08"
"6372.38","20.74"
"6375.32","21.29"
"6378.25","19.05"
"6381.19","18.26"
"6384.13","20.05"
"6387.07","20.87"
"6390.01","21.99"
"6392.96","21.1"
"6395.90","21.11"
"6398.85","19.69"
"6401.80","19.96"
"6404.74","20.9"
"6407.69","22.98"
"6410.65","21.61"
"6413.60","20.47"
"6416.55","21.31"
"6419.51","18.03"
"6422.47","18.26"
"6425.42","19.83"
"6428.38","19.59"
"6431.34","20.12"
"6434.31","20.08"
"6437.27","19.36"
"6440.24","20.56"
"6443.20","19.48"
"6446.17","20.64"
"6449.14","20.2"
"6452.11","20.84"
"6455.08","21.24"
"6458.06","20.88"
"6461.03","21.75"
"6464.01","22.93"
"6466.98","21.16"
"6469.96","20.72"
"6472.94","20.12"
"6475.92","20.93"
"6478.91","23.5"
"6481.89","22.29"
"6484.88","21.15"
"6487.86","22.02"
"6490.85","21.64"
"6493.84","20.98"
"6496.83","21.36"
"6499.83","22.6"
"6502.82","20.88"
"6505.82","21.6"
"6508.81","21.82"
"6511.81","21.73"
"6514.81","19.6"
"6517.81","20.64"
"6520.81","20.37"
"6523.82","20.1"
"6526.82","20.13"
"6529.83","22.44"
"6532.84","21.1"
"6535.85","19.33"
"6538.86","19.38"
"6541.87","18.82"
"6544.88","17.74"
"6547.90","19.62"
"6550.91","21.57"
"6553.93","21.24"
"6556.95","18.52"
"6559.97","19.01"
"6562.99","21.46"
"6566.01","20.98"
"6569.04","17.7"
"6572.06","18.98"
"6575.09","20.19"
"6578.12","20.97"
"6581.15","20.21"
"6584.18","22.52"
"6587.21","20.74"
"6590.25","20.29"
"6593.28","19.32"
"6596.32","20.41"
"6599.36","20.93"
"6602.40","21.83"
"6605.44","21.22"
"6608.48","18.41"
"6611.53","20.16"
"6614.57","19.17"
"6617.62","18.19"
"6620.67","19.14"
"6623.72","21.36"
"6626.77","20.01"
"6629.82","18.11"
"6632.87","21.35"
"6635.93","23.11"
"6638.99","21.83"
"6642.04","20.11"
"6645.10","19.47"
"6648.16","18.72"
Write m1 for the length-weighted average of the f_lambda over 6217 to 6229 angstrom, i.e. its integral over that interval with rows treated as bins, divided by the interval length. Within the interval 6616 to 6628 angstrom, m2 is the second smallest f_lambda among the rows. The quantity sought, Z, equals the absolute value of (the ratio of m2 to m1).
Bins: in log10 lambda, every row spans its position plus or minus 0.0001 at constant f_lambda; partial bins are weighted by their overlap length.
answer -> 1.02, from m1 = 18.8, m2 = 19.14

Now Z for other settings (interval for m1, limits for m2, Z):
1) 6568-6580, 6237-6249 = 1.10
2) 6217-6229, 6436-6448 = 1.04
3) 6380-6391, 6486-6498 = 1.05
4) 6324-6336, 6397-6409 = 1.00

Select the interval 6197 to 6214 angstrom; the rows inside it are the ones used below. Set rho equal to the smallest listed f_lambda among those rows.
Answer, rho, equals 18.94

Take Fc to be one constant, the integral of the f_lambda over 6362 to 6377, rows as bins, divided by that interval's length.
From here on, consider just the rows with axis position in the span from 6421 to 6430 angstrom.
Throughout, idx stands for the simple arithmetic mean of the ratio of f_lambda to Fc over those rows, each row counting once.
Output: 0.863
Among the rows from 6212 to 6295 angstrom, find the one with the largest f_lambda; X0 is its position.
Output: 6293.64 angstrom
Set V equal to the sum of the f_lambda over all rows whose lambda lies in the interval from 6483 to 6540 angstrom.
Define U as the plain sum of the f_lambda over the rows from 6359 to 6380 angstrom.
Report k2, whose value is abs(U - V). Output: 246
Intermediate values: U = 152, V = 399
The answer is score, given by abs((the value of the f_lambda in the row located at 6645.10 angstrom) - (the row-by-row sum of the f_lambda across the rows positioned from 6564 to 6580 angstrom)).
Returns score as 79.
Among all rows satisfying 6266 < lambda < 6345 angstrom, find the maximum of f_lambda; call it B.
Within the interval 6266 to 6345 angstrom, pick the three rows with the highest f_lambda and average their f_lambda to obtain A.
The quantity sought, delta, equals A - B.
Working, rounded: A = 24.9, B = 27.25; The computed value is -2.34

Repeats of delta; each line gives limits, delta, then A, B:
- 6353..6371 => -0.33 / 23.2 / 23.52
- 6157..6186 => -0.32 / 21.6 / 21.95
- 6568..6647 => -0.62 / 22.5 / 23.11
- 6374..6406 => -0.53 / 21.5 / 21.99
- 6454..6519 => -0.49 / 23.0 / 23.5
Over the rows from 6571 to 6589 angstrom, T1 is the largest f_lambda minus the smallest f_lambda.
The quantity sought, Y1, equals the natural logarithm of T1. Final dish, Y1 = 1.26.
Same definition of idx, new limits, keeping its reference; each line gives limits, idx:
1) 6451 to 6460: 0.943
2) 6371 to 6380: 0.914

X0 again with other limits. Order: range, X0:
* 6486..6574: 6499.83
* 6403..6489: 6478.91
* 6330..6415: 6366.51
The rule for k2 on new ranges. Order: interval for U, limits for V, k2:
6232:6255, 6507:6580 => 319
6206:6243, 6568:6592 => 100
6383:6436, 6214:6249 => 125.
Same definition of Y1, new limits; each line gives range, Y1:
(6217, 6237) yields 1.34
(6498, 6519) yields 1.10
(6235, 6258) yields 1.77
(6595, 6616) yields 1.23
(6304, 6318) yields 0.78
